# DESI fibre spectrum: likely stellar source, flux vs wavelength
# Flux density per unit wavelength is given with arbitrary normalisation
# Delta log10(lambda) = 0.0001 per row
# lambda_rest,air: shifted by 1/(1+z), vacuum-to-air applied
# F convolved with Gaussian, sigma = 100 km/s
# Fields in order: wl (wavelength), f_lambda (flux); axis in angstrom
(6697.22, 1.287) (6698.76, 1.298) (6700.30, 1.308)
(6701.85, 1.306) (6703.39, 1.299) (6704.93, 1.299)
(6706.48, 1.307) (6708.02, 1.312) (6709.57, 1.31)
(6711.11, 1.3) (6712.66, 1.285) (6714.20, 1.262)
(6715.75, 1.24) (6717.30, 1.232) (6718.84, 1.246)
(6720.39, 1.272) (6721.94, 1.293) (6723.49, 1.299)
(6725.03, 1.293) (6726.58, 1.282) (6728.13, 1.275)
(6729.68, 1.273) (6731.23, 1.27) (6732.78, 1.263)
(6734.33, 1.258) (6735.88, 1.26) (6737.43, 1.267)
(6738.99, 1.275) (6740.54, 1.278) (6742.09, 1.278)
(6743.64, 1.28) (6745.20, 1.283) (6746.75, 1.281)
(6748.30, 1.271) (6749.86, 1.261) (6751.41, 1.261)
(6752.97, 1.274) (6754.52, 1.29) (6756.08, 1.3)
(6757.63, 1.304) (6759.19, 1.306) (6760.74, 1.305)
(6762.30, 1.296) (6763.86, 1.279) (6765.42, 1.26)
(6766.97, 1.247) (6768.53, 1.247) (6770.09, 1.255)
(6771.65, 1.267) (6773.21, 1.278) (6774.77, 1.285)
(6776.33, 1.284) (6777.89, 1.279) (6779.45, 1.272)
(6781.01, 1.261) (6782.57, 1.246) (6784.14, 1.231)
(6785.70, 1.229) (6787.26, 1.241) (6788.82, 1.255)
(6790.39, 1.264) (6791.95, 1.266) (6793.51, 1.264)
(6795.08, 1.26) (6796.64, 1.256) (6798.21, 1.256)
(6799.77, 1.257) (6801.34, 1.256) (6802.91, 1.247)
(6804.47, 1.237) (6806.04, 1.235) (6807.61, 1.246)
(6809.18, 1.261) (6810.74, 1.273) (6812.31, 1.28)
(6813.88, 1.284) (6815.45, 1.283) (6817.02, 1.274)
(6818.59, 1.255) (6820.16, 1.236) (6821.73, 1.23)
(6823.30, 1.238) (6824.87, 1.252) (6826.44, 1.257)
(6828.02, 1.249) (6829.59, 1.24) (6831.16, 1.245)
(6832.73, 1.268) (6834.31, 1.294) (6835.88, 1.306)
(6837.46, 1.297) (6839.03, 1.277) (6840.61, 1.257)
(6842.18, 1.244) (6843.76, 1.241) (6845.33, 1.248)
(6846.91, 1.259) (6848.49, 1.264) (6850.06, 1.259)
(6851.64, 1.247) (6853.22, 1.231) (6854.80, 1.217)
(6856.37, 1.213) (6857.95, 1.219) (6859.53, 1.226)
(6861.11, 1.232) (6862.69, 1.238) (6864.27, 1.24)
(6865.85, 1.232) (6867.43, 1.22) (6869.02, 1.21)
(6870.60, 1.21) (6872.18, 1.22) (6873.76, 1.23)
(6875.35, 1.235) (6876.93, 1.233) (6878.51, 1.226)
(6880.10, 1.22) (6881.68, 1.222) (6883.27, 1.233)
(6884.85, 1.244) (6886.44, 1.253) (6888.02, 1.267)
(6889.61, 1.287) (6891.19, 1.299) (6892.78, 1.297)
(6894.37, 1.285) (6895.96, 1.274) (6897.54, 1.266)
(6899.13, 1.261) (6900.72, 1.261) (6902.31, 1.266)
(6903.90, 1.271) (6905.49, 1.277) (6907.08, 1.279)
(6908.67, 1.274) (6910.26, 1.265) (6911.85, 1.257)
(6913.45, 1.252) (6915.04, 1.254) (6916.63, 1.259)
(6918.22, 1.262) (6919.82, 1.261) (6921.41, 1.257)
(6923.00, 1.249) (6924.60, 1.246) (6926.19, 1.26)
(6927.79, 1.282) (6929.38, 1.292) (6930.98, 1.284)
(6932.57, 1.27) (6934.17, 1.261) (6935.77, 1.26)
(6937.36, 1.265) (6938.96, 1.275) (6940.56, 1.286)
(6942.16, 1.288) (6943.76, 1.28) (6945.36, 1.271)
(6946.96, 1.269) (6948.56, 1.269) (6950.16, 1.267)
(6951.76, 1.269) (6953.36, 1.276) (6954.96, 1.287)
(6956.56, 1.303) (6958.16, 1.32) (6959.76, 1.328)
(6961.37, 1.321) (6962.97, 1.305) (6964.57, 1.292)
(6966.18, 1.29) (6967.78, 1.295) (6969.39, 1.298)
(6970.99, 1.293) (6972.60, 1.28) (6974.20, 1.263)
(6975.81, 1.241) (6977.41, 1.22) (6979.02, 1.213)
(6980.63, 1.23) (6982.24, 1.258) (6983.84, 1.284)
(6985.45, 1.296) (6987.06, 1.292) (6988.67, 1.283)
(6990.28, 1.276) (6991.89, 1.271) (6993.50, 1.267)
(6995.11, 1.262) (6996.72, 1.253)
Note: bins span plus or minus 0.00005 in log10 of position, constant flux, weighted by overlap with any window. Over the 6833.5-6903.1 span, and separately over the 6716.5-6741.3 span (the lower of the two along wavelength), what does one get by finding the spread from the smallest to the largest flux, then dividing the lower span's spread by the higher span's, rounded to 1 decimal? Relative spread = 0.7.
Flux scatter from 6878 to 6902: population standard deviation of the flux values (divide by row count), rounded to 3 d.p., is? 0.026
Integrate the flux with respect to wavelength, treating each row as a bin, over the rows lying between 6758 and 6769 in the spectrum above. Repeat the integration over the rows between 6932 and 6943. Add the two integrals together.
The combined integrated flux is 28.1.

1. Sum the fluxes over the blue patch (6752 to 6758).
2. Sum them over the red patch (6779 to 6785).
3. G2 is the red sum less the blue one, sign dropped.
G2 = 0.16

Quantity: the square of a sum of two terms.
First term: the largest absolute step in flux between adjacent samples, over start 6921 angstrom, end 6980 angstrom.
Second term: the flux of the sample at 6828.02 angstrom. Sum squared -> 1.62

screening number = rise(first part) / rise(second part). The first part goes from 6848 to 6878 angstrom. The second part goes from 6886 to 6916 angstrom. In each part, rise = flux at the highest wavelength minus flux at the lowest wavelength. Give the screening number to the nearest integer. -31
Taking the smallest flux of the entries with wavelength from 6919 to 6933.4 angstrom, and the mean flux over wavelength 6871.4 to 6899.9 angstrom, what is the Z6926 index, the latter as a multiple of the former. 1.01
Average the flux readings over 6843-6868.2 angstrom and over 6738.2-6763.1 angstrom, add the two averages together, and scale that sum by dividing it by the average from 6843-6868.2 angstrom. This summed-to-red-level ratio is 2.04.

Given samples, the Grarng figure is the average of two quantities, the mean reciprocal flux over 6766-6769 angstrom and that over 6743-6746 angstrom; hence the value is 0.791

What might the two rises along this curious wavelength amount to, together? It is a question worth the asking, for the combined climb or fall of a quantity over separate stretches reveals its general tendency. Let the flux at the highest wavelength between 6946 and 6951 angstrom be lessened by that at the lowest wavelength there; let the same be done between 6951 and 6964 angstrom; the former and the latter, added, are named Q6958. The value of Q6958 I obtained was 0.03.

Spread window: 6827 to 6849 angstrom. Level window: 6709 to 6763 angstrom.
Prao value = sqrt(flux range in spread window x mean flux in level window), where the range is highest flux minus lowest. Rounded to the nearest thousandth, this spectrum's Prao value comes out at 0.290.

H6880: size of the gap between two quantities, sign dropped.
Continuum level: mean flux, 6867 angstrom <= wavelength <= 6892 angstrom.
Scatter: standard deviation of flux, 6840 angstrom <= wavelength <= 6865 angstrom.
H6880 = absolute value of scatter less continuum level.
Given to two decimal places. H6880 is 1.22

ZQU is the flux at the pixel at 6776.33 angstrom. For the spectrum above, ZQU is 1.284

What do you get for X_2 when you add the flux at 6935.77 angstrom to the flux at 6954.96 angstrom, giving 2.55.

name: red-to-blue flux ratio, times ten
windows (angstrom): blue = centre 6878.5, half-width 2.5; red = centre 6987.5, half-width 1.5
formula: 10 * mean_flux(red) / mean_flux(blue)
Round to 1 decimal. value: 10.5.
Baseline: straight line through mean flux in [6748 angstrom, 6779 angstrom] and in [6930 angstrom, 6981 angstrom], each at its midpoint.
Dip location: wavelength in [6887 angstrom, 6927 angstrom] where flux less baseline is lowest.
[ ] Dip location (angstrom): 6924.60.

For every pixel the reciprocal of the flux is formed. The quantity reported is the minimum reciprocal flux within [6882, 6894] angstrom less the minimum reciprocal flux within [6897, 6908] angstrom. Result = -0.012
